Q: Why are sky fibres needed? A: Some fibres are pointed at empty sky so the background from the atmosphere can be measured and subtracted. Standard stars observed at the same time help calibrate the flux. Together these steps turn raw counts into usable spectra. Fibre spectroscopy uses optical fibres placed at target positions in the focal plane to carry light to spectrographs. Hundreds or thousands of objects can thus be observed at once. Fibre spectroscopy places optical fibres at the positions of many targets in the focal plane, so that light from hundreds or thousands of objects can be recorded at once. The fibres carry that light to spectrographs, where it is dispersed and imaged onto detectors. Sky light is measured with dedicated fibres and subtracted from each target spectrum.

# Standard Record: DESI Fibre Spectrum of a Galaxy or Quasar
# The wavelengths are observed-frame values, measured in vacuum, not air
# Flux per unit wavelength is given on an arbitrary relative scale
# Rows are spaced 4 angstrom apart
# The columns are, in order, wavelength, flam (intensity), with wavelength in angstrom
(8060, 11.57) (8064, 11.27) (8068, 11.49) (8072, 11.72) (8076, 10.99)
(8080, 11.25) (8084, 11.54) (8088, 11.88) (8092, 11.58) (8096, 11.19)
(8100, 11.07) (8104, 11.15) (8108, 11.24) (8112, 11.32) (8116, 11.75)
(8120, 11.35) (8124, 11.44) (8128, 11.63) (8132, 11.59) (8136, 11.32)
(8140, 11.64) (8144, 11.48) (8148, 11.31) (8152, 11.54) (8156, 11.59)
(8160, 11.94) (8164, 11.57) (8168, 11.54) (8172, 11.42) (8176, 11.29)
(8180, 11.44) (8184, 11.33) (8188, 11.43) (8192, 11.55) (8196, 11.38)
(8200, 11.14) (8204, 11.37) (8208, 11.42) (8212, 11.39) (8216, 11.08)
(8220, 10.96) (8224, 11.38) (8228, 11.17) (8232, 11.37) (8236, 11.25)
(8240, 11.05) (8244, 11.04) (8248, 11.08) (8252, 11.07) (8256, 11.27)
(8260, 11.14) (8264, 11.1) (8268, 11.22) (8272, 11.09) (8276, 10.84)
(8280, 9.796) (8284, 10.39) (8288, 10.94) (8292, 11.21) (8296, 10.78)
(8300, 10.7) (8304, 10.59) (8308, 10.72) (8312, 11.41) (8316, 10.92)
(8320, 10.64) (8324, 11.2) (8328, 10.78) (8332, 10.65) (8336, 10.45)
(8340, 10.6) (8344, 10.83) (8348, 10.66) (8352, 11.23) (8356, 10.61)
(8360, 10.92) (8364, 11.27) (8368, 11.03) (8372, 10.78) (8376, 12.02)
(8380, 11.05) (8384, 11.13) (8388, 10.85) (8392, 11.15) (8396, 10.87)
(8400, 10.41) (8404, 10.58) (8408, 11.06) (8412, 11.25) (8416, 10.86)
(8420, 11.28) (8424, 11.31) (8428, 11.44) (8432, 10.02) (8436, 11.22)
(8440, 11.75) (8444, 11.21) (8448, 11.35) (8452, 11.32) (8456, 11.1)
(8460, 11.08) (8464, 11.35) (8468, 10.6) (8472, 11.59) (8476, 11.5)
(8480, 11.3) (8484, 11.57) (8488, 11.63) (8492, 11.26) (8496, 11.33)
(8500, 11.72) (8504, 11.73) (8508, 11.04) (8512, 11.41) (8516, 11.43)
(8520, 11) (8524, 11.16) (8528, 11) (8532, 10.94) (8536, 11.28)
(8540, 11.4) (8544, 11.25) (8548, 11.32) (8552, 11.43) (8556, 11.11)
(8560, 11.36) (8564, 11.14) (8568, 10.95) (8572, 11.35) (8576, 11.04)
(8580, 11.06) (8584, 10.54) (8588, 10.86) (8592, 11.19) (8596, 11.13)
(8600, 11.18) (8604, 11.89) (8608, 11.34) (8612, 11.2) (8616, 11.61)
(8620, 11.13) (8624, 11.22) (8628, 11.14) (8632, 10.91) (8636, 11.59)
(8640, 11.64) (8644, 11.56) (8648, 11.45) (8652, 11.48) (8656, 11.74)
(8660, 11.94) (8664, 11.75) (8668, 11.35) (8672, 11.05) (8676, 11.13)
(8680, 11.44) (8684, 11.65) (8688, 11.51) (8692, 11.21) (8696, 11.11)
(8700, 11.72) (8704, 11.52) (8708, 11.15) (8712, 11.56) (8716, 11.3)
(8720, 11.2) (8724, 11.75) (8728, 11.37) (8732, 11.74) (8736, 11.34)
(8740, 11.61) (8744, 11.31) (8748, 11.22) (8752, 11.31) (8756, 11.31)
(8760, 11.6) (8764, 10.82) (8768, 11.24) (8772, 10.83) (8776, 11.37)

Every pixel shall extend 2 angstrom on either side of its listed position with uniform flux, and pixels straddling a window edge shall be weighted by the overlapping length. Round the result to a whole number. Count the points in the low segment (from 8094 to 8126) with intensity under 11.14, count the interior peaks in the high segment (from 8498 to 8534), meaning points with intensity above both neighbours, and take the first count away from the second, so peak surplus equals 2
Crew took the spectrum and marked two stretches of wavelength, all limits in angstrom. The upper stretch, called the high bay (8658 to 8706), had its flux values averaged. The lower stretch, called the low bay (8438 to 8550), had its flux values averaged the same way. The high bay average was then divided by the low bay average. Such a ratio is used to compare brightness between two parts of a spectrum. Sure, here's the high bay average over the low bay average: 1.01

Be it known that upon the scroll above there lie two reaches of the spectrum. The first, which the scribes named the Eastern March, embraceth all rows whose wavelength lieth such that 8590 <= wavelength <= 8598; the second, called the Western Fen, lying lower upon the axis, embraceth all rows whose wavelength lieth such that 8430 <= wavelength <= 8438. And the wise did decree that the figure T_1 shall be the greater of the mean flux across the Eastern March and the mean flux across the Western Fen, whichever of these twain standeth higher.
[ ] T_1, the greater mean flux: 11.2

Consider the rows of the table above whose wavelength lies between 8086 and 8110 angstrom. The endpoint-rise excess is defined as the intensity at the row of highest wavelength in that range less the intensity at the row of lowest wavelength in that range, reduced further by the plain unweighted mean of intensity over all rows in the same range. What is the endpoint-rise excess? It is -12.0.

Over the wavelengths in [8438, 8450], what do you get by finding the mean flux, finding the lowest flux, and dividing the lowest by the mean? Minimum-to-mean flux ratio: 0.980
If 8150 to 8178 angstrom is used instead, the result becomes 0.977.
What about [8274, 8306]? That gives 0.919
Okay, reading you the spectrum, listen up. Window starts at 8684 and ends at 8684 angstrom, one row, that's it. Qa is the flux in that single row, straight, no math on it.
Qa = 11.65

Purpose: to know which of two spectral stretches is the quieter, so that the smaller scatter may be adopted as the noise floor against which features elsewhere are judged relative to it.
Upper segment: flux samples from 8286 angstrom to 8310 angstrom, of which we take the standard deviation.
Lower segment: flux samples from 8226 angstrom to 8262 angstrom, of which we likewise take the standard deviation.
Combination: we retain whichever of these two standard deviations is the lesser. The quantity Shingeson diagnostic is 0.11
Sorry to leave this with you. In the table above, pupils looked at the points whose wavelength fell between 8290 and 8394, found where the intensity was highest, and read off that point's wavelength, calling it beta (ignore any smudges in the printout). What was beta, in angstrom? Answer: 8376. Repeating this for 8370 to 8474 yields 8376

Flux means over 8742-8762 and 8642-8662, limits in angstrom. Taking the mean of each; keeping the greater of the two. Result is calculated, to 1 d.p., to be 11.6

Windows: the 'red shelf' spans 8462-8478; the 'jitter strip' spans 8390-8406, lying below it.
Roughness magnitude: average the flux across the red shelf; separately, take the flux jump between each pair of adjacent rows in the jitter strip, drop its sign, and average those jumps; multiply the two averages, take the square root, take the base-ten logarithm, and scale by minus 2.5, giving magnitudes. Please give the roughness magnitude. -0.7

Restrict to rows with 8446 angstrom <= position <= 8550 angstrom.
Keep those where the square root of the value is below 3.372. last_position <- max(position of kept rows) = 8548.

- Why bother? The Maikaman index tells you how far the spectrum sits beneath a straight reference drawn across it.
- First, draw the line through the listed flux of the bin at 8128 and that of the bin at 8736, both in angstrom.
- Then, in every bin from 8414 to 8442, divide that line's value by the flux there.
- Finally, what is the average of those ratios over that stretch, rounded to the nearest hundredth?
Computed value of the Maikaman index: 1.03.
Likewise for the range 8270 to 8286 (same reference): 1.10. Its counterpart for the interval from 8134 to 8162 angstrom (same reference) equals 1.01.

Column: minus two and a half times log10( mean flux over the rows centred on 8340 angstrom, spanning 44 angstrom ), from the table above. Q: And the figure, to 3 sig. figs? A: -2.58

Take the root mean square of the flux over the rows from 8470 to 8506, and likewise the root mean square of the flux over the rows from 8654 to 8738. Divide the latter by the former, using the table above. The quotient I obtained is 0.99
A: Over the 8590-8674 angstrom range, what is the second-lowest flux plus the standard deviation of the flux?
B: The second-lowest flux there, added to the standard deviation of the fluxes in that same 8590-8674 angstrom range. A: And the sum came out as 11.3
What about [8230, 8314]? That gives 10.8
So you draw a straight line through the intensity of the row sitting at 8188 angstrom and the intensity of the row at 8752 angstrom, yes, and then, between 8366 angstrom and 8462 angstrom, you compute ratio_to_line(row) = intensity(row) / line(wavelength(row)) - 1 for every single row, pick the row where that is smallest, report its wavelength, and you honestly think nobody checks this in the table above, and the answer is 8432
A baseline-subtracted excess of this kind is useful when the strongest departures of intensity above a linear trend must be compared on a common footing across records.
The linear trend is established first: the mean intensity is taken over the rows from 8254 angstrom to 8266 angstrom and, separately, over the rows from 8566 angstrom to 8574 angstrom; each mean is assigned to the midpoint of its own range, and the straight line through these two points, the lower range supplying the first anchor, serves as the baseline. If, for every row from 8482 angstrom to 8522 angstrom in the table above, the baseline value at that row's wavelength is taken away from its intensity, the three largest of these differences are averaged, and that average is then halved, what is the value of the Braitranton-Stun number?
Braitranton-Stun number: 0.27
